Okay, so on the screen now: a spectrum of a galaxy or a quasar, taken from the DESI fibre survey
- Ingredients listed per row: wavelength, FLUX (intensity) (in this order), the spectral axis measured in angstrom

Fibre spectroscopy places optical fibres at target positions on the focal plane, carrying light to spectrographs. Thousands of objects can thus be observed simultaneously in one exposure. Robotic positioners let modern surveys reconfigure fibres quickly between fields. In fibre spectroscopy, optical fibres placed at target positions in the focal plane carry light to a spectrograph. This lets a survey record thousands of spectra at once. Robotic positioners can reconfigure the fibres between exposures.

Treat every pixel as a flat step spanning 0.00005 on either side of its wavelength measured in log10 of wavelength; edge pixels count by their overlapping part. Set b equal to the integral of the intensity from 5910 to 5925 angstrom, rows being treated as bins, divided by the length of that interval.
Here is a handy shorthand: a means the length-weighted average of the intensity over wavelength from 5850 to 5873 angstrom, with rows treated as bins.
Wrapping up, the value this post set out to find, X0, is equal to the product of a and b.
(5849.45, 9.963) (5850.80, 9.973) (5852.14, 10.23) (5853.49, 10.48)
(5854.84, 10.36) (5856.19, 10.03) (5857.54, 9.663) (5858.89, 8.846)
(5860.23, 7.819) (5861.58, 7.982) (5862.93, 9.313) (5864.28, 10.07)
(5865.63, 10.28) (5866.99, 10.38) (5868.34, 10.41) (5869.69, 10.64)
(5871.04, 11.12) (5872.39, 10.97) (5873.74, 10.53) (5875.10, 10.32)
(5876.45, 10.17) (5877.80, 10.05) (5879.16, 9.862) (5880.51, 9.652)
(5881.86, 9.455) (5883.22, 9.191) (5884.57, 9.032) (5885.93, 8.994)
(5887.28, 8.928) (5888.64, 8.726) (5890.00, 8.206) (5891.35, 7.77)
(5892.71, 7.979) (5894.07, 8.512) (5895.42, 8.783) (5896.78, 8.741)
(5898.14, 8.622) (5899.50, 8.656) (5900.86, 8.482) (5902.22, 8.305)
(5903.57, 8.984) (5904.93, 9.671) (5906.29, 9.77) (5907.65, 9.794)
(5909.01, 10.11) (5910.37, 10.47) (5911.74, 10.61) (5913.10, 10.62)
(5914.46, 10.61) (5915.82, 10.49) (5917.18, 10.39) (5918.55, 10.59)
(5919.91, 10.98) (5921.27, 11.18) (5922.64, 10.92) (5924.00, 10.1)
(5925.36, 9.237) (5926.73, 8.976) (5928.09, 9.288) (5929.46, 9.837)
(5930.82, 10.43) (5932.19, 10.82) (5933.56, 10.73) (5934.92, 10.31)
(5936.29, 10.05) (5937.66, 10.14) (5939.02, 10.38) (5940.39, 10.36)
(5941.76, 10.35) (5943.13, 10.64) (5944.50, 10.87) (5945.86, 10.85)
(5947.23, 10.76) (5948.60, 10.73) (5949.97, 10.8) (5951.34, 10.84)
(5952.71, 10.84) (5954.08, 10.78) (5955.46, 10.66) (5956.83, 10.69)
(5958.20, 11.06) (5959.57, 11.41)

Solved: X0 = 105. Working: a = 9.9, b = 10.6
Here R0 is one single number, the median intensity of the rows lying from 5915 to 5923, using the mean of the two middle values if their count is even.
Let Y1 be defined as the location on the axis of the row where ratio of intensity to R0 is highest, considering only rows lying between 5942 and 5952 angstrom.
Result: 5944.50 angstrom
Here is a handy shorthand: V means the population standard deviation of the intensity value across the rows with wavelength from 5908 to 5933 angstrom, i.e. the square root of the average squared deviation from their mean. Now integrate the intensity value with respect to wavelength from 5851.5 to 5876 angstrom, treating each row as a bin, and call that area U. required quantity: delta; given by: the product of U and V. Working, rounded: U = 244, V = 0.60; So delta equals 147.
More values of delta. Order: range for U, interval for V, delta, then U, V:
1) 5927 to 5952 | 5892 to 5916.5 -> 235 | 261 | 0.90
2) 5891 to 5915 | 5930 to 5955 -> 58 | 222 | 0.26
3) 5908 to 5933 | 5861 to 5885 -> 192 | 258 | 0.74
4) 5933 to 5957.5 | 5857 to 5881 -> 230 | 260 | 0.88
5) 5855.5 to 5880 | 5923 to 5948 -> 135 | 243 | 0.56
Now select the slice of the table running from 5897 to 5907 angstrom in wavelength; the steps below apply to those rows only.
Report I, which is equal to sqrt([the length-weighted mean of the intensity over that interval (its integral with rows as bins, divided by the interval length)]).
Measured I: 2.99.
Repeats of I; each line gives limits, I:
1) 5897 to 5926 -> 3.15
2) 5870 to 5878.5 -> 3.24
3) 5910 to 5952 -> 3.23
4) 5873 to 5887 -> 3.12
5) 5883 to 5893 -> 2.93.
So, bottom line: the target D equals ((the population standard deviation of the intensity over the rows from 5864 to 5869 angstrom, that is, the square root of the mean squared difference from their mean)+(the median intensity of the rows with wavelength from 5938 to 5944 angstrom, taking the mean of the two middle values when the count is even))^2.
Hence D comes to 110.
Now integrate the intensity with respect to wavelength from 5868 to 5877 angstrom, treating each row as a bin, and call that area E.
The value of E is 95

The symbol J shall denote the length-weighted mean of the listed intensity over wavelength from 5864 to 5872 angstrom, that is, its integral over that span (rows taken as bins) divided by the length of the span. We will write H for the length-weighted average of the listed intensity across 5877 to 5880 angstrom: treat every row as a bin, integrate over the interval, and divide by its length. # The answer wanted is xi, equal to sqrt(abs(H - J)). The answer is 0.8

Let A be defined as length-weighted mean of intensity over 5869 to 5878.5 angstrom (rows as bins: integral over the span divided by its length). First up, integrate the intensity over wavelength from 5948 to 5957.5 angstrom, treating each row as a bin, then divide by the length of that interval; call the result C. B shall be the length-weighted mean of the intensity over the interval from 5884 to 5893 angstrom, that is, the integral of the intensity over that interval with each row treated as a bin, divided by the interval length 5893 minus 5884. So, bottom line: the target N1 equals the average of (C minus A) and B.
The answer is 4.4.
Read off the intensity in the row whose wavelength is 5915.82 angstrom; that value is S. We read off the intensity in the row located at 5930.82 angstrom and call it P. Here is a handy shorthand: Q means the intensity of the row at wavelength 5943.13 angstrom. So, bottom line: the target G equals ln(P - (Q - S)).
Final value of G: 2.33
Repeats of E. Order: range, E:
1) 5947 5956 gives 97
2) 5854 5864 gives 92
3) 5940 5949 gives 96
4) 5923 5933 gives 99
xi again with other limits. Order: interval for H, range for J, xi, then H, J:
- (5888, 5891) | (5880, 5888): 0.9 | 8.4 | 9.2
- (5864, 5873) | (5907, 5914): 0.5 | 10.6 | 10.3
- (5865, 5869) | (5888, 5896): 1.4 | 10.3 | 8.3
